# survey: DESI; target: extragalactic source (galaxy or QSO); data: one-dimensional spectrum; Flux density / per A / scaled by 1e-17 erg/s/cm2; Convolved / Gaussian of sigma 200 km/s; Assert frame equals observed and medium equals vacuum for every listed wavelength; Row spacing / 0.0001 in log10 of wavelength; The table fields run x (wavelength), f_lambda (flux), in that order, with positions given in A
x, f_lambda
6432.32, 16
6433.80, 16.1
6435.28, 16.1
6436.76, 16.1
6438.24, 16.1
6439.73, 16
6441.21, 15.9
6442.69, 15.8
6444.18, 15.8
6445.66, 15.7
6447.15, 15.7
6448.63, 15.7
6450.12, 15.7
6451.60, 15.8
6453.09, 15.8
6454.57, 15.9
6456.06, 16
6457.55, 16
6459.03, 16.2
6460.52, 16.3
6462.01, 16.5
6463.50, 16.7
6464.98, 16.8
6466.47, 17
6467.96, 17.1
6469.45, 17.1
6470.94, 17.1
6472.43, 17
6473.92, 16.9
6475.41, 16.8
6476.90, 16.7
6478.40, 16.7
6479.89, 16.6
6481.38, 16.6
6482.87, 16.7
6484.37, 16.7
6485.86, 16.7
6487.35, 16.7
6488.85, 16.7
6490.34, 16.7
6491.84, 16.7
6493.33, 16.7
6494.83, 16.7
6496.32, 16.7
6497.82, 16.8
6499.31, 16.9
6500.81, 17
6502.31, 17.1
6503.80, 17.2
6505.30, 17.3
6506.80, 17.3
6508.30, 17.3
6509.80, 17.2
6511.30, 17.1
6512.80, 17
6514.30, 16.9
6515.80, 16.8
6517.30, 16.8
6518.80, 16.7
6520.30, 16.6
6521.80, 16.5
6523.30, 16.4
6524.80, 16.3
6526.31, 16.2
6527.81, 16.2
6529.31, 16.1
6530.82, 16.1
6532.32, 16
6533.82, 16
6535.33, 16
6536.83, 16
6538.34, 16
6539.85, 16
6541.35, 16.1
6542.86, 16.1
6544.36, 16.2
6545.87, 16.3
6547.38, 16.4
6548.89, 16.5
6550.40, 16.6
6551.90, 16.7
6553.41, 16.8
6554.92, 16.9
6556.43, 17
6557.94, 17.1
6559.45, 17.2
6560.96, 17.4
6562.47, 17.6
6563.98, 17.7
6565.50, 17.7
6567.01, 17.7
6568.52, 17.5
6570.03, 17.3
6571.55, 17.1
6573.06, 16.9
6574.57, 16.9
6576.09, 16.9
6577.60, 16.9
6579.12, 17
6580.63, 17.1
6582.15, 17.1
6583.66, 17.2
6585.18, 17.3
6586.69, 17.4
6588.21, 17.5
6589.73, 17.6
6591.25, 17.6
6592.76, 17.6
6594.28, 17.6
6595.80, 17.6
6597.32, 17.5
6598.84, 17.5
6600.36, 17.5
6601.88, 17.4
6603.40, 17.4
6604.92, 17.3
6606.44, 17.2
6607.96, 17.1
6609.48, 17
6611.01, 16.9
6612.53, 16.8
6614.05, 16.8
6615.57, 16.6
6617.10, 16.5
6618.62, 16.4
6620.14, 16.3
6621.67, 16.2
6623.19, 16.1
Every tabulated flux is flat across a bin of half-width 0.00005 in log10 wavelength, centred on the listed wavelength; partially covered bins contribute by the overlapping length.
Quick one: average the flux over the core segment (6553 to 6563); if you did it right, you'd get 17.1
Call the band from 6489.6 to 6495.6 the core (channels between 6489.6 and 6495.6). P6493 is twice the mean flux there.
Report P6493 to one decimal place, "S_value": 33.4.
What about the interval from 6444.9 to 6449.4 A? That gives 31.4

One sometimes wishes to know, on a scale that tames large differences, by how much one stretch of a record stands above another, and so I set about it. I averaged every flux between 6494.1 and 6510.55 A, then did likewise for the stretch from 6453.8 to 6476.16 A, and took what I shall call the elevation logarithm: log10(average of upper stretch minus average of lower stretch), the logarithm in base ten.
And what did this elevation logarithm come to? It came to -0.38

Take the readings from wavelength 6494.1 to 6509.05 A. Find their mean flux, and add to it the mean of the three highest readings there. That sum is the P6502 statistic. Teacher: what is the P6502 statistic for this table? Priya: 34.3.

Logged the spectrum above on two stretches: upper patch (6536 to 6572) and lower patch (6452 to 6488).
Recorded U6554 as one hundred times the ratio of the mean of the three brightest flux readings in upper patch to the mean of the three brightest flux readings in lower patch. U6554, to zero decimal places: 104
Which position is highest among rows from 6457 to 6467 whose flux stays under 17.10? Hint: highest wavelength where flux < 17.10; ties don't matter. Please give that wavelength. 6466.47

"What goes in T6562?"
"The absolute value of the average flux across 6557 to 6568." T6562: 17.5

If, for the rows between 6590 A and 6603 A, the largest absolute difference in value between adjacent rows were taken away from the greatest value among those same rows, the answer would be 17.5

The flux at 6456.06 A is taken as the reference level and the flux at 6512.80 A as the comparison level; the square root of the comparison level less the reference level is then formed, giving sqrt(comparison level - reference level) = 1.00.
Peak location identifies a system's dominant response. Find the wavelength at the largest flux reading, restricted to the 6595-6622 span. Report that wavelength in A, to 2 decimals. 6595.80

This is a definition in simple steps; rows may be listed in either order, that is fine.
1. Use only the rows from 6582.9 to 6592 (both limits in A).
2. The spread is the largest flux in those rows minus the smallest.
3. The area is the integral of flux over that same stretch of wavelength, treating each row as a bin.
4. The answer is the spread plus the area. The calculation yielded 159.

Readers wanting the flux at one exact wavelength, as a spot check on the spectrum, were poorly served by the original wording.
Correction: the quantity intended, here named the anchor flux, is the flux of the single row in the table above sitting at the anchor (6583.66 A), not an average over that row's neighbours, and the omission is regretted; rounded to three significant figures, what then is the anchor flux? 17.2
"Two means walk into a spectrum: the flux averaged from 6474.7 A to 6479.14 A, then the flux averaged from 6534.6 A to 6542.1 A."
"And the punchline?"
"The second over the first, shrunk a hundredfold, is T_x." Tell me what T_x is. 0.0096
